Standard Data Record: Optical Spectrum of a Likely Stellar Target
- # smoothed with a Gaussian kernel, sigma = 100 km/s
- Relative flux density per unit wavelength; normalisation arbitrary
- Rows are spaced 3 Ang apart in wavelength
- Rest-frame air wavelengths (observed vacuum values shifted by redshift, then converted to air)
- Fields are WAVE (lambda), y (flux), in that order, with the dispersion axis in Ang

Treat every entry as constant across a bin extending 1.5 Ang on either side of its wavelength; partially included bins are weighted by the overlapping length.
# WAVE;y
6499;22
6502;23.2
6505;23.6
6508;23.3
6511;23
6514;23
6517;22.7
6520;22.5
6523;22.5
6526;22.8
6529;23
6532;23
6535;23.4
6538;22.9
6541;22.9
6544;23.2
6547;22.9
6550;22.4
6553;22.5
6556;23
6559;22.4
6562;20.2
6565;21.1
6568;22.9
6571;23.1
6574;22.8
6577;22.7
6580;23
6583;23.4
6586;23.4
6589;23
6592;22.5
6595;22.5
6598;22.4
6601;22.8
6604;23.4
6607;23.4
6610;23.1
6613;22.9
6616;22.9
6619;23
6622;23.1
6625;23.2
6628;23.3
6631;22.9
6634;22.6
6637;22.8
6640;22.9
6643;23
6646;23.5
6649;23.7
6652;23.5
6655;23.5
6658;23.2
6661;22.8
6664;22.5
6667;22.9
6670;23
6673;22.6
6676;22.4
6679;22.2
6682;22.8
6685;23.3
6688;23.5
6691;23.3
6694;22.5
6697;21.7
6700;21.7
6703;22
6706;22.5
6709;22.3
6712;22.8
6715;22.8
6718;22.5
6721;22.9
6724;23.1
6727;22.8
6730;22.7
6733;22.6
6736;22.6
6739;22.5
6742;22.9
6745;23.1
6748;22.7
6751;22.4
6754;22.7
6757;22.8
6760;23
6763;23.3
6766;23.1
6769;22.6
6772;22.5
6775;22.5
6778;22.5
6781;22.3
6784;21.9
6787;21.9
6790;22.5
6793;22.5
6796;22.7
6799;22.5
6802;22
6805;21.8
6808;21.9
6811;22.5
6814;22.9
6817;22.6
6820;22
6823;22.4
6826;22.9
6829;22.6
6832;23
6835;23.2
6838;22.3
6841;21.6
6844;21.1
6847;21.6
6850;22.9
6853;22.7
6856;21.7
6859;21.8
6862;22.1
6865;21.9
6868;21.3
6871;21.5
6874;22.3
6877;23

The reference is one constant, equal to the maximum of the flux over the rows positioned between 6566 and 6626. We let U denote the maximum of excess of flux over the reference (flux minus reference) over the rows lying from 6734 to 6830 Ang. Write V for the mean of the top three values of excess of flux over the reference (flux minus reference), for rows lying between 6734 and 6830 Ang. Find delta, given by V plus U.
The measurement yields -0.3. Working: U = -0.10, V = -0.23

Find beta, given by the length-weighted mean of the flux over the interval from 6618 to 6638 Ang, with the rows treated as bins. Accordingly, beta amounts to 23.0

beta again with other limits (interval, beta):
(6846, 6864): 22.1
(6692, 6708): 22.1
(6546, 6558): 22.7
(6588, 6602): 22.6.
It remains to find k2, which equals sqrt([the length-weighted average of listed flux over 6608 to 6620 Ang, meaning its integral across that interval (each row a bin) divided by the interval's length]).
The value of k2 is 4.79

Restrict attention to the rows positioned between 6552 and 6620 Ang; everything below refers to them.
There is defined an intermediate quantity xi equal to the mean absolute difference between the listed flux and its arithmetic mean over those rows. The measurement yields 0.47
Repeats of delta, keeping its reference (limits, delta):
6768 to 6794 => -1.7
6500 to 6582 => 0.2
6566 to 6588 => -0.1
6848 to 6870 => -1.3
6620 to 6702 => 0.5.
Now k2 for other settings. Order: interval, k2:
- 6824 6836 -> 4.78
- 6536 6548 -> 4.80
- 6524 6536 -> 4.80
